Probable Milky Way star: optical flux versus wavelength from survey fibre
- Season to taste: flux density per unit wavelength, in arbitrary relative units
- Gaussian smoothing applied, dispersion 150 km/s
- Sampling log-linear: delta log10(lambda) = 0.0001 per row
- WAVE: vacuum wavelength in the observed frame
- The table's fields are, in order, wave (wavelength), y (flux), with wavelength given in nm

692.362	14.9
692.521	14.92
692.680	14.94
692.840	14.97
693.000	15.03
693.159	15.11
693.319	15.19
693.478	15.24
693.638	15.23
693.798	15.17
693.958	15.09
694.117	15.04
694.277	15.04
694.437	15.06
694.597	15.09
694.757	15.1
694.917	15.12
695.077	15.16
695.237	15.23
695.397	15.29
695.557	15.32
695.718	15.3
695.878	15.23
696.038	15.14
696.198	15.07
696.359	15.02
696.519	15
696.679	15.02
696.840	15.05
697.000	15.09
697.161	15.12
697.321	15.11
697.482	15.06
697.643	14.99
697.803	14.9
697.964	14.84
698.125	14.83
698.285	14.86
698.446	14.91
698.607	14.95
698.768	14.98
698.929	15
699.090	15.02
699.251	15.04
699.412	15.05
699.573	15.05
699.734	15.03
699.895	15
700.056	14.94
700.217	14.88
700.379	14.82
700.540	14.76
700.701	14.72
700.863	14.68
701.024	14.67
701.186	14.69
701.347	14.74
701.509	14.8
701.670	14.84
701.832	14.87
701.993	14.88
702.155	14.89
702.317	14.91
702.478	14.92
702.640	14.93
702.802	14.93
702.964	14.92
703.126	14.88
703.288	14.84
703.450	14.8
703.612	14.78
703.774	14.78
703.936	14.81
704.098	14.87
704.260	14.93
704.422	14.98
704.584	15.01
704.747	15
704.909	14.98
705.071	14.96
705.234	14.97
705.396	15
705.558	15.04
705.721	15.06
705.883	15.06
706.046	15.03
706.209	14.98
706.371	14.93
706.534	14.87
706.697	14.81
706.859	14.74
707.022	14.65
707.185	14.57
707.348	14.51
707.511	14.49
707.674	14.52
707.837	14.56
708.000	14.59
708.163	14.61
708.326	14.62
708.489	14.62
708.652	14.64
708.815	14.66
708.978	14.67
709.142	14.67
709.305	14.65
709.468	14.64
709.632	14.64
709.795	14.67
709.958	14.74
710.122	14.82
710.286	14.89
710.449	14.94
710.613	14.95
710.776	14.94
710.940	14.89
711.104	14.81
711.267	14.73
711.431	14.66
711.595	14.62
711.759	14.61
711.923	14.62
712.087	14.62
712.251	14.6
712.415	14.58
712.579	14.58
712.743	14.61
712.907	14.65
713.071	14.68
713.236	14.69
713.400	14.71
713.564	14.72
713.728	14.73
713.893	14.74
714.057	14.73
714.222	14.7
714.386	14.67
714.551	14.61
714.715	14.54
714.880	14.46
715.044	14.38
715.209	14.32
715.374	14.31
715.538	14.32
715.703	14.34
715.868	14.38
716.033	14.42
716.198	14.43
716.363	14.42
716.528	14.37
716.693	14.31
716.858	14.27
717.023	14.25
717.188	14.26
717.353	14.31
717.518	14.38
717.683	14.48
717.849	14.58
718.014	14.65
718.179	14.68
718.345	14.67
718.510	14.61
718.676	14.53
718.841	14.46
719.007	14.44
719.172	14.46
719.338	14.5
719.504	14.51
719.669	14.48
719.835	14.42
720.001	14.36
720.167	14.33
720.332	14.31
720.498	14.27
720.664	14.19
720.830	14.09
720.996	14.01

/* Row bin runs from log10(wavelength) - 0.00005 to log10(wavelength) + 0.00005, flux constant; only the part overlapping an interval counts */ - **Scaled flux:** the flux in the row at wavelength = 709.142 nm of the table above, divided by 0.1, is 147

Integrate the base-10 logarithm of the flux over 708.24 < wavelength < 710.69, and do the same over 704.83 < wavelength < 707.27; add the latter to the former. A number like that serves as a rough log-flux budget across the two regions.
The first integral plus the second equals 5.72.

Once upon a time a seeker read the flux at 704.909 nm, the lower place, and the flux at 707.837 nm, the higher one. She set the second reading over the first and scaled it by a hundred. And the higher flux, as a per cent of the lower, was 97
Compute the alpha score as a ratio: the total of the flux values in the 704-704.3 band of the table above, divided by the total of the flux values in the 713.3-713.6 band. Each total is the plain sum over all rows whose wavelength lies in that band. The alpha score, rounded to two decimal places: 1.01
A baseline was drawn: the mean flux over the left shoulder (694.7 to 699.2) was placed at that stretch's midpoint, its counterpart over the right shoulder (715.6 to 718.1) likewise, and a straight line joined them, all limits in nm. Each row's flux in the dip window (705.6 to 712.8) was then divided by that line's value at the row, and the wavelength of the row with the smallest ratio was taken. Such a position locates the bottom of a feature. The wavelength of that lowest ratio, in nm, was 707.511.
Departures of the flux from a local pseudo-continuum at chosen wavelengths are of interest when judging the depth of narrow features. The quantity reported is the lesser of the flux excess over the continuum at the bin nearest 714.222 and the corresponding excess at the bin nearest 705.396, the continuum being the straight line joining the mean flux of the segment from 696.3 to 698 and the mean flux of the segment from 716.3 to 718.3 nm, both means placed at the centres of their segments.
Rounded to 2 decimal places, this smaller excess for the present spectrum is 0.19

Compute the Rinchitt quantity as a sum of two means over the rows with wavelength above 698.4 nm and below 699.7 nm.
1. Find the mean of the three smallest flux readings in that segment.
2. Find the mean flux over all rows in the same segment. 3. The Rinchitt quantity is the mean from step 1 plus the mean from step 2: 29.9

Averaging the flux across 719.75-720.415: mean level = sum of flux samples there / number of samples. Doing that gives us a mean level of 14.36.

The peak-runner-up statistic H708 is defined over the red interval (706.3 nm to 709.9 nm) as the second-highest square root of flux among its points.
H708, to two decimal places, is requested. 3.86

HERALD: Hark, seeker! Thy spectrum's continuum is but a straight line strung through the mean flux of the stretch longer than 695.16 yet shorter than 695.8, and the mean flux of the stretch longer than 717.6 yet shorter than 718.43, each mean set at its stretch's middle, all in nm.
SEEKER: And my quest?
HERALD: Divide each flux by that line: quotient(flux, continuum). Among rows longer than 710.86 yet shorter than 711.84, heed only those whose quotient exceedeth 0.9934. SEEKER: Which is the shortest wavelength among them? 710.940 nm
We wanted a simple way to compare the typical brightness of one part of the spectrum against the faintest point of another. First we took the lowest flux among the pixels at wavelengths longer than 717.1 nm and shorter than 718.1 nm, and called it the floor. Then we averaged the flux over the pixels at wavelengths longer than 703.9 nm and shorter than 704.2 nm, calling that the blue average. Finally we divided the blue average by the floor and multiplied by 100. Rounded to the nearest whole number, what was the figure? 104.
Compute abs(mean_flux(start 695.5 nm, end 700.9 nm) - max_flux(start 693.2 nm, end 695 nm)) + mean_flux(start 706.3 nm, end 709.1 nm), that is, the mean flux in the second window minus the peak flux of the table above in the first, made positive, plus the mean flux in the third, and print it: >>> 14.9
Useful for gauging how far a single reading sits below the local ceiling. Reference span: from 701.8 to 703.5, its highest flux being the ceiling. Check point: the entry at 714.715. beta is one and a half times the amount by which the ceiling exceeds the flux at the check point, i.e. 0.6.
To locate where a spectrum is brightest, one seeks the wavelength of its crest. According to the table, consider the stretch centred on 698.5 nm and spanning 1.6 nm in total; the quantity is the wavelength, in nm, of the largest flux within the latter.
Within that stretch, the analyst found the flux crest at 699.251 nm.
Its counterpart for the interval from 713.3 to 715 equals 713.893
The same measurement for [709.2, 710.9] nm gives 710.613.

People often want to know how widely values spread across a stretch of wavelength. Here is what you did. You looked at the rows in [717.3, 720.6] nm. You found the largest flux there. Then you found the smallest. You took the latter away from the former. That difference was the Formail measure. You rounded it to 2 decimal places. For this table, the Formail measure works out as 0.41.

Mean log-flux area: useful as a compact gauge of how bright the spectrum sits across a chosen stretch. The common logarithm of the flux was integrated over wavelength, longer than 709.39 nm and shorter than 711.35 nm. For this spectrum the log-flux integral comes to 2.3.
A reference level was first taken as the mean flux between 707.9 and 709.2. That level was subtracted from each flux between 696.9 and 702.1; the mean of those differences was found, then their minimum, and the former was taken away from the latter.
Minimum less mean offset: -0.24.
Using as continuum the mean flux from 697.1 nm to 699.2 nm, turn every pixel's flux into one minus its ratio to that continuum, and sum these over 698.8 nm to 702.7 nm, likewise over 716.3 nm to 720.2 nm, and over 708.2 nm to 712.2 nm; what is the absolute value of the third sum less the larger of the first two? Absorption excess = 0.44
